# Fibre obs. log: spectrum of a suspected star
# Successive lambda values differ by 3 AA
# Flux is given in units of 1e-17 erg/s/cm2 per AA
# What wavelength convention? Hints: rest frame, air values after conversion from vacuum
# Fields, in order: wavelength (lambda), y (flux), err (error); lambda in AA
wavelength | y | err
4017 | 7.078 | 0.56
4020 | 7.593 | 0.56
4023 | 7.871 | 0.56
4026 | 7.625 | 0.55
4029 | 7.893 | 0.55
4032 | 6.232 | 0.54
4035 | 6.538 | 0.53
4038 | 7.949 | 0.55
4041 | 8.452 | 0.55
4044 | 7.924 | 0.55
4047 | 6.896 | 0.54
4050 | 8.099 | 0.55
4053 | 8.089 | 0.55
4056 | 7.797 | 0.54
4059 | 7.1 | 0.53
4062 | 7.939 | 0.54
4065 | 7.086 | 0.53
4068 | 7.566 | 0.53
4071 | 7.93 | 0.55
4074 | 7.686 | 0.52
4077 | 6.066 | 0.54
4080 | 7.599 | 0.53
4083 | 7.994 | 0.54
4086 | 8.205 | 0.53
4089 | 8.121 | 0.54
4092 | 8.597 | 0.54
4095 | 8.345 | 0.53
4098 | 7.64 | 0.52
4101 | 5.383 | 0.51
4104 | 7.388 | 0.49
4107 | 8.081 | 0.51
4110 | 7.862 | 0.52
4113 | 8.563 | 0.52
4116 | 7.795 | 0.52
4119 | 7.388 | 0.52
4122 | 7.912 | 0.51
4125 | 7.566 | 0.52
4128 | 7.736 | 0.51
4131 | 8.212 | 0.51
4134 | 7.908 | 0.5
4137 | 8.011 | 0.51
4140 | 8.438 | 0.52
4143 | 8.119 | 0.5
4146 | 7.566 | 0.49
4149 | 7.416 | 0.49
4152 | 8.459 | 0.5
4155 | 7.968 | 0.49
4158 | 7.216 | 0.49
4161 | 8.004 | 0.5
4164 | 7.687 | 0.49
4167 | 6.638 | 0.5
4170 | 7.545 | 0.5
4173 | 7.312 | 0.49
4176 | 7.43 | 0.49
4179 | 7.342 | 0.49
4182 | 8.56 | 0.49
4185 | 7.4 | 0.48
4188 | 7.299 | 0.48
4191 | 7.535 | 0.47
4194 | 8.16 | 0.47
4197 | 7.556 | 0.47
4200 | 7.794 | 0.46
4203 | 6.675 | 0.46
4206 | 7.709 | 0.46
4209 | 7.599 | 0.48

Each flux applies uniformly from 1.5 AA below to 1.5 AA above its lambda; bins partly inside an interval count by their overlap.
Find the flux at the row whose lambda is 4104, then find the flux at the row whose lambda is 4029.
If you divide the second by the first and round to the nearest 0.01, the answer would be 1.07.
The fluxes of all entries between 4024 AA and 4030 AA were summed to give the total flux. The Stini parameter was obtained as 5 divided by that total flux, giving 0.322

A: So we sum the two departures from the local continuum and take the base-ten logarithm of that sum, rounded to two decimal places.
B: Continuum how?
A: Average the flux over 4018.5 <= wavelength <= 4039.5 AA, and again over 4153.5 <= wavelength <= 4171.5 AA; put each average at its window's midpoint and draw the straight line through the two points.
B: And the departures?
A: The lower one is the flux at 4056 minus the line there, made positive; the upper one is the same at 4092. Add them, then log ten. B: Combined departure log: 0.19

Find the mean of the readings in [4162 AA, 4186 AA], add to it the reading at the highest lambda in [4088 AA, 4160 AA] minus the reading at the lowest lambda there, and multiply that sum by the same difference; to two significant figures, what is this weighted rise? -6.0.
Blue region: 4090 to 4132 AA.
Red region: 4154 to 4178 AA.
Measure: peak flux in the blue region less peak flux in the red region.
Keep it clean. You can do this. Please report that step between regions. 0.59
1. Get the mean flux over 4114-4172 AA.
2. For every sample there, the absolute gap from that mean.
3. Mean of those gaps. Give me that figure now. 0.33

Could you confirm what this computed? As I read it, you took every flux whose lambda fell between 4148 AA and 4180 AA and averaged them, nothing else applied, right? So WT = 7.55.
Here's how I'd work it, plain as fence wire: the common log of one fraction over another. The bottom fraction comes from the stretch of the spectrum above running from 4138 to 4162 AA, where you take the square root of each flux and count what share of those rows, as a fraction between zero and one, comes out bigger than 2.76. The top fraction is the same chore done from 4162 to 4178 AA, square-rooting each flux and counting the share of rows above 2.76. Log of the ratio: -0.49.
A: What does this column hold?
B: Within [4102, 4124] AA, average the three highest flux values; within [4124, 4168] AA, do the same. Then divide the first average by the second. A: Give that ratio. 0.98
